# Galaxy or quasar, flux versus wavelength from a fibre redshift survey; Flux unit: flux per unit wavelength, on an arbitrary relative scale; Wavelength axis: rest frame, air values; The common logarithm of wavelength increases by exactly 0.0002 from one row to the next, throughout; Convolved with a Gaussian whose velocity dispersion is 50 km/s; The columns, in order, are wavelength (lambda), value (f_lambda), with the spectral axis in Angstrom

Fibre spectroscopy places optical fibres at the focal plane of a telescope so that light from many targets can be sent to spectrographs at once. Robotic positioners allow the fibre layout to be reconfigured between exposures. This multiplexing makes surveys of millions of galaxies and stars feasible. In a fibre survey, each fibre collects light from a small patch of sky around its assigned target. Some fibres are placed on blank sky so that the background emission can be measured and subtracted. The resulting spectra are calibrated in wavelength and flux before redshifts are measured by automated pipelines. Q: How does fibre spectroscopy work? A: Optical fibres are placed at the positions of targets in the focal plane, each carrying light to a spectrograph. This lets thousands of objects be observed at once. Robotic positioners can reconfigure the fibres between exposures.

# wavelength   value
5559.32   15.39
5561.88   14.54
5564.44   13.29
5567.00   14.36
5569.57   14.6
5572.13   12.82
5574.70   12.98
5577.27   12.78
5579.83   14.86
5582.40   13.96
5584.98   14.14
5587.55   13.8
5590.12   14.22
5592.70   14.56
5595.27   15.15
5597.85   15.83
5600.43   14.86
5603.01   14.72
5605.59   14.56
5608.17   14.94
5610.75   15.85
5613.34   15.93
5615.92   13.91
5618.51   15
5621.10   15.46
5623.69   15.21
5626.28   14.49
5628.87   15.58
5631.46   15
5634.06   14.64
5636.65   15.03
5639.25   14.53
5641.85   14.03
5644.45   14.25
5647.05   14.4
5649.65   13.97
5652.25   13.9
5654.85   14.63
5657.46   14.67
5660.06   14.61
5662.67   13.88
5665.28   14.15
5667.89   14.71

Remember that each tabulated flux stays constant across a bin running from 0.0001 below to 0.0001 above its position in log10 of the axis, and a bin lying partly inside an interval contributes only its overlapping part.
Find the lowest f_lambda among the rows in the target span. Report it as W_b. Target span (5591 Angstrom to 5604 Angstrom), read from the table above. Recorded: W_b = 14.56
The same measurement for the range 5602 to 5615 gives 14.56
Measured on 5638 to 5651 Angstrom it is 13.97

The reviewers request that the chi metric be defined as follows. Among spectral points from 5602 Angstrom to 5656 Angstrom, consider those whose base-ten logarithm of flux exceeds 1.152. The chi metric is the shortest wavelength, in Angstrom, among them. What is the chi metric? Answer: 5603.01 Angstrom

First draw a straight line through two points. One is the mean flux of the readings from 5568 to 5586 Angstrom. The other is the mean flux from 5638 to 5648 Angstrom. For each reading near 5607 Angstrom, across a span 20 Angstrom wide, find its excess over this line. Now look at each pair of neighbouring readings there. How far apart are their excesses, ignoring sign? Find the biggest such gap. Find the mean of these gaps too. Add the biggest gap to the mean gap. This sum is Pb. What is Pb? 2.71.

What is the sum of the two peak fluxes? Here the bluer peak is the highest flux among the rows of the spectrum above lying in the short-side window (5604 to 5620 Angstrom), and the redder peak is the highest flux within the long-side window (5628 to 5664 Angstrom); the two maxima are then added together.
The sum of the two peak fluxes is 31.5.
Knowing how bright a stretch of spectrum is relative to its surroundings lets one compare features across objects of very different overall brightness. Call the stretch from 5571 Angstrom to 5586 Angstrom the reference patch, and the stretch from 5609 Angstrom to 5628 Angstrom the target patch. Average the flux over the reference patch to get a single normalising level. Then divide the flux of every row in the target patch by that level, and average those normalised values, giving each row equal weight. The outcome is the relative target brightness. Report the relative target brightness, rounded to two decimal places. 1.11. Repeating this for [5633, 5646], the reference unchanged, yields 1.07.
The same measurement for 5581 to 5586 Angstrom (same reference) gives 1.03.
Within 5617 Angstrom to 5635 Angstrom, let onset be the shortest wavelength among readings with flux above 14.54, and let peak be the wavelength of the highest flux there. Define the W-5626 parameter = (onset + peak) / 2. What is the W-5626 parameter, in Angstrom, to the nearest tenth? 5623.7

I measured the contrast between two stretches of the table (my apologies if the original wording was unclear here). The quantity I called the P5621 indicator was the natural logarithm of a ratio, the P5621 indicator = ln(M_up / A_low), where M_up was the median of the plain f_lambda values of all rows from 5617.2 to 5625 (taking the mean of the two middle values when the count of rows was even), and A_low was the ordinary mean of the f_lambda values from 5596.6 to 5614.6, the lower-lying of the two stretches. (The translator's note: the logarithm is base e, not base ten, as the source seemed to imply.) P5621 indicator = 0.00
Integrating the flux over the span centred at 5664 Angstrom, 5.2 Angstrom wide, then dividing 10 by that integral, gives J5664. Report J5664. 0.137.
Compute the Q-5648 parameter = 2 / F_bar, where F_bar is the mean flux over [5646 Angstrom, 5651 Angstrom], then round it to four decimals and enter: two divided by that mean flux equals 0.1410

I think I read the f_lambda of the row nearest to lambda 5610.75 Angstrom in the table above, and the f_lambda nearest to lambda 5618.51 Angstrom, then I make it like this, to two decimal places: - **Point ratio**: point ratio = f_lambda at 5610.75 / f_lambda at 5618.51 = 1.06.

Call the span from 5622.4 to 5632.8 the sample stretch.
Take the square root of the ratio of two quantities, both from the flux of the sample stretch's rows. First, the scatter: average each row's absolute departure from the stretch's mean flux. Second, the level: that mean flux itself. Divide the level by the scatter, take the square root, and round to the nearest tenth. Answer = 6.8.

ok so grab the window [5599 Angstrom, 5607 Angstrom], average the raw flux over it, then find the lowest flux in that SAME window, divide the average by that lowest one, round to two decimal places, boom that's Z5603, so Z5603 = 1.01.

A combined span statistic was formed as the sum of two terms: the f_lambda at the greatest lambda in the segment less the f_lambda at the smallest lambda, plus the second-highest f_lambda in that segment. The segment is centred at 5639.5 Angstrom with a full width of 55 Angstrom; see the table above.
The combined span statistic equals 13.8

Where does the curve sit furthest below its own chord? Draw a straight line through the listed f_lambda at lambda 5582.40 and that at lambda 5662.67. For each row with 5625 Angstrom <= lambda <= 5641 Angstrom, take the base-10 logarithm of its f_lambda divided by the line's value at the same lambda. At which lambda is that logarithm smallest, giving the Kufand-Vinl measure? 5626.28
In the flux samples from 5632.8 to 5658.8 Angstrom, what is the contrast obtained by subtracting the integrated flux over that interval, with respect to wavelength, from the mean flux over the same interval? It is -360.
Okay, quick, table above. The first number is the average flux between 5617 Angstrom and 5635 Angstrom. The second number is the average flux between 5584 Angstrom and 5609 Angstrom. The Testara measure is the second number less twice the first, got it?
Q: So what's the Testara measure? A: -15.4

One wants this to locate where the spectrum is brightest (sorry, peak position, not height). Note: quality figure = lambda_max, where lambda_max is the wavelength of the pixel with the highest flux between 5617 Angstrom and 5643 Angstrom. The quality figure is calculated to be 5628.87 Angstrom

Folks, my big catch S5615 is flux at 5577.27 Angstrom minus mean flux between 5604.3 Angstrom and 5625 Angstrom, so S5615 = -2.3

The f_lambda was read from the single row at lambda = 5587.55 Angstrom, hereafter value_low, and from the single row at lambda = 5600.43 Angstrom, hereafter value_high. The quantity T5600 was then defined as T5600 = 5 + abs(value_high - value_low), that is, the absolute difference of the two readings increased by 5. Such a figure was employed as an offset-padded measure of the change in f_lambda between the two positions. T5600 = 6.1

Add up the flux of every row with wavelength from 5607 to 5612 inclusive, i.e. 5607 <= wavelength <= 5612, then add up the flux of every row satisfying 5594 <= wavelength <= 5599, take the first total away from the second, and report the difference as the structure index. 0.2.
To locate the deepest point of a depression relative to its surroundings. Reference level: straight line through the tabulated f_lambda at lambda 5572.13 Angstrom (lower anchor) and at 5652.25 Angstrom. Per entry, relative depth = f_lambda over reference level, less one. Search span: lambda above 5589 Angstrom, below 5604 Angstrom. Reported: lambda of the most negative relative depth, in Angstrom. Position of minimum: 5590.12 Angstrom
